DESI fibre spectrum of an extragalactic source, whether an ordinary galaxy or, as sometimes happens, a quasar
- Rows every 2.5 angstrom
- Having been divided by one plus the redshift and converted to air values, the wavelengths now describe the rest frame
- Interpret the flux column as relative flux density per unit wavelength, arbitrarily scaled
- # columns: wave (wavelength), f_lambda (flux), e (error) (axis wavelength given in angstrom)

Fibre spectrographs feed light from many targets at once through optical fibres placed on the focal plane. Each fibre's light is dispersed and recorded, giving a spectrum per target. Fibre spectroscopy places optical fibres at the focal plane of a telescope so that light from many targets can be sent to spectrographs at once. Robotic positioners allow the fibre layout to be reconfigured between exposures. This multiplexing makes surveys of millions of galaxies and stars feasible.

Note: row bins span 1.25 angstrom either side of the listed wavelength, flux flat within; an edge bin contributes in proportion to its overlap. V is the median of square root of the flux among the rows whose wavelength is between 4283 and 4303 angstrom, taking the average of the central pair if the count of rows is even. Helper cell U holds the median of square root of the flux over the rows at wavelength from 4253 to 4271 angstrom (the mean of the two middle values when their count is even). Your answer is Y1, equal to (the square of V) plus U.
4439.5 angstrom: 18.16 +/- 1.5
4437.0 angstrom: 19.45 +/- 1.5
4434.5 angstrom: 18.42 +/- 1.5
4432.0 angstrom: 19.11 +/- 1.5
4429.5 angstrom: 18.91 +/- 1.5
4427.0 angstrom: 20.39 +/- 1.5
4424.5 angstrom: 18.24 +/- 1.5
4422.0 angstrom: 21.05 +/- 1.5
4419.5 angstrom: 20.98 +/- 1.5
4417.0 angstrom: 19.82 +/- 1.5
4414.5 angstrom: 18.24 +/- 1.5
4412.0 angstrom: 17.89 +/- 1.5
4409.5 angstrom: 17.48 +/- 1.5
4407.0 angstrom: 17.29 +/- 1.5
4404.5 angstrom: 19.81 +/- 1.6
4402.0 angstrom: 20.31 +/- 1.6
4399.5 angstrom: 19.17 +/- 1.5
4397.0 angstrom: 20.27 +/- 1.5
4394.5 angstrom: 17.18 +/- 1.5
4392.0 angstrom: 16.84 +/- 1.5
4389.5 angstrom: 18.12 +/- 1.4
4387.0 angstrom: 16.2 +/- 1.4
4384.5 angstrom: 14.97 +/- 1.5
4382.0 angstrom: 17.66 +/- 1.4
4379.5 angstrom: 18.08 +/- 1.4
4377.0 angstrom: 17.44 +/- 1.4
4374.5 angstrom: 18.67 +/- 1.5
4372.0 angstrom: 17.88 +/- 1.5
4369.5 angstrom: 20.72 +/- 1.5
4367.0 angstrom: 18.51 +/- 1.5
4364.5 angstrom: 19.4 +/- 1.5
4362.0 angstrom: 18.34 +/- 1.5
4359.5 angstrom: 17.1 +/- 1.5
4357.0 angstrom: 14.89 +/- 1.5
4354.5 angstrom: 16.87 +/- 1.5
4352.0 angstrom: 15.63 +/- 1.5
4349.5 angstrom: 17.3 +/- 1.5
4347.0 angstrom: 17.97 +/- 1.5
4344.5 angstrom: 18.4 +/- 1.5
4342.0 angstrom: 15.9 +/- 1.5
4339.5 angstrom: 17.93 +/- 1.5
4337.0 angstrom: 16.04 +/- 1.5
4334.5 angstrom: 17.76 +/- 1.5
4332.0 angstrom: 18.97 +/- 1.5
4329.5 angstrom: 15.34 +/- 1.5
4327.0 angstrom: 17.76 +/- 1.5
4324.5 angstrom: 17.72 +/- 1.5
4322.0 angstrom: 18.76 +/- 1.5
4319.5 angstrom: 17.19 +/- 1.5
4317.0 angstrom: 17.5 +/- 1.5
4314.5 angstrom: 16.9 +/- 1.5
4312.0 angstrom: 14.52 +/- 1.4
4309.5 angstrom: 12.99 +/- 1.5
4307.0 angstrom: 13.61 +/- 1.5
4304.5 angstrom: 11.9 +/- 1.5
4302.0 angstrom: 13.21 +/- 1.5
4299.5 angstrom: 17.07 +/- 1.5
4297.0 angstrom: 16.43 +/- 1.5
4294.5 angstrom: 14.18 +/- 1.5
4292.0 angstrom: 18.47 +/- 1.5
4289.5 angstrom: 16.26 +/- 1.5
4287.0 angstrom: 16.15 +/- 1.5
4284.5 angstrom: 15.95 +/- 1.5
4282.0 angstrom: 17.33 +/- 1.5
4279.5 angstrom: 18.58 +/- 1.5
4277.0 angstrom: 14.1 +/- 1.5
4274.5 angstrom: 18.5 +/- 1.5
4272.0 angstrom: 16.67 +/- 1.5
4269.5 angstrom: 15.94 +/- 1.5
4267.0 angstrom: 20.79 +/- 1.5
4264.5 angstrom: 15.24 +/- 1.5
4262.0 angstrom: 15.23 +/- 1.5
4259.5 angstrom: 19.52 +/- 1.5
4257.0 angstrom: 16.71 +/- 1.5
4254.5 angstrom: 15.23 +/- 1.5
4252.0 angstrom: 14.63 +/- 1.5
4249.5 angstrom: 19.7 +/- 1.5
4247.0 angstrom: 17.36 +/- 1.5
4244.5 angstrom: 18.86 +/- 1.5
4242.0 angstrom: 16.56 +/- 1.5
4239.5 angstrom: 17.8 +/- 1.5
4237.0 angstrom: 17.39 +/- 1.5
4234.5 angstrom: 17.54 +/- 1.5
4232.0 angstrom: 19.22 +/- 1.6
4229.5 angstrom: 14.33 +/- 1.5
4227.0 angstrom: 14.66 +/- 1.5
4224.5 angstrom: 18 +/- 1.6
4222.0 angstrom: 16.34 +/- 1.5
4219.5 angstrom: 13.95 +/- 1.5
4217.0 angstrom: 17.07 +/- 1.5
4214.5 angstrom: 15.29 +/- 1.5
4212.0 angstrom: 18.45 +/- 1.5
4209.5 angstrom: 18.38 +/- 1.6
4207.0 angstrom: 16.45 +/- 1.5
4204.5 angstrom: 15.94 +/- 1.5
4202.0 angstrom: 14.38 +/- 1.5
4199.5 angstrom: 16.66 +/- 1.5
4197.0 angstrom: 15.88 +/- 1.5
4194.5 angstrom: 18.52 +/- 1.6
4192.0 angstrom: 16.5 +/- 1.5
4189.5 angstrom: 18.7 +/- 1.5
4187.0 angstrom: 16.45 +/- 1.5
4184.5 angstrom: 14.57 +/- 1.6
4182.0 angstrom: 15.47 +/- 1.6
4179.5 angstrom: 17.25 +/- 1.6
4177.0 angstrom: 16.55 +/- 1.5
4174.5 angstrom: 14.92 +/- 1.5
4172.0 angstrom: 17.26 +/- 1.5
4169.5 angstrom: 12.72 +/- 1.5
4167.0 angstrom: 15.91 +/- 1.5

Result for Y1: 20.2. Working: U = 3.99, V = 4.026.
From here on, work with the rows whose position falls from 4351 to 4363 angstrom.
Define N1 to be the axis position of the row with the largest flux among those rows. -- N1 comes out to 4362.0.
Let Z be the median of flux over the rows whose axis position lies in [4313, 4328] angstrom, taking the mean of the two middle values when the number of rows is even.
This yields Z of 17.6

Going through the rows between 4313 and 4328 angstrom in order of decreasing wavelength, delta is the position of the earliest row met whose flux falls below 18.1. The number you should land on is 4327.0 angstrom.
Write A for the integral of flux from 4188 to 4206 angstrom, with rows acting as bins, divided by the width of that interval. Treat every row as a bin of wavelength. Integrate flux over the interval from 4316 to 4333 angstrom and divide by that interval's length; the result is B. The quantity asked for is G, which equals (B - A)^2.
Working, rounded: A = 16.6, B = 17.6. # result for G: 0.9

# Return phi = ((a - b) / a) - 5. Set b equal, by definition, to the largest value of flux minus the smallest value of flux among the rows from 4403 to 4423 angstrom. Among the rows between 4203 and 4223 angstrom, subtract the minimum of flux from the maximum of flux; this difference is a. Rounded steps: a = 4.5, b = 3.8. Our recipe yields -4.8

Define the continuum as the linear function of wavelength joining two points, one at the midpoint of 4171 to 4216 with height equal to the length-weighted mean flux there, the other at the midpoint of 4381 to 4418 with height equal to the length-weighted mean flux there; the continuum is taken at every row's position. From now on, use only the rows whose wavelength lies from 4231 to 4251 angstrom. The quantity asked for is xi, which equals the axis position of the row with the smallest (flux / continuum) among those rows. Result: 4242.0 angstrom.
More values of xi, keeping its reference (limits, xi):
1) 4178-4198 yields 4184.5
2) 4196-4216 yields 4202.0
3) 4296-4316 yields 4304.5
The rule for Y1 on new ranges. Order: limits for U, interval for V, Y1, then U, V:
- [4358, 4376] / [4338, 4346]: 22.2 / 4.30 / 4.234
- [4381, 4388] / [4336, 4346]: 21.0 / 4.02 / 4.120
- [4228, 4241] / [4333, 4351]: 21.9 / 4.19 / 4.214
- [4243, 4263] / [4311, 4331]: 21.5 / 4.13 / 4.165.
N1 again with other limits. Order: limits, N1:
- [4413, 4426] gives 4422.0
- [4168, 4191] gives 4189.5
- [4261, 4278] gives 4267.0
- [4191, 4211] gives 4194.5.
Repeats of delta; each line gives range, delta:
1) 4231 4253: 4252.0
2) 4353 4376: 4372.0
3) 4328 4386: 4384.5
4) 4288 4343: 4342.0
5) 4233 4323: 4319.5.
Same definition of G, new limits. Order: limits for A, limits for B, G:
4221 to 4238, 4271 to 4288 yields 0.0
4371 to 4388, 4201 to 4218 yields 0.5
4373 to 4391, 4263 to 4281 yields 0.0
